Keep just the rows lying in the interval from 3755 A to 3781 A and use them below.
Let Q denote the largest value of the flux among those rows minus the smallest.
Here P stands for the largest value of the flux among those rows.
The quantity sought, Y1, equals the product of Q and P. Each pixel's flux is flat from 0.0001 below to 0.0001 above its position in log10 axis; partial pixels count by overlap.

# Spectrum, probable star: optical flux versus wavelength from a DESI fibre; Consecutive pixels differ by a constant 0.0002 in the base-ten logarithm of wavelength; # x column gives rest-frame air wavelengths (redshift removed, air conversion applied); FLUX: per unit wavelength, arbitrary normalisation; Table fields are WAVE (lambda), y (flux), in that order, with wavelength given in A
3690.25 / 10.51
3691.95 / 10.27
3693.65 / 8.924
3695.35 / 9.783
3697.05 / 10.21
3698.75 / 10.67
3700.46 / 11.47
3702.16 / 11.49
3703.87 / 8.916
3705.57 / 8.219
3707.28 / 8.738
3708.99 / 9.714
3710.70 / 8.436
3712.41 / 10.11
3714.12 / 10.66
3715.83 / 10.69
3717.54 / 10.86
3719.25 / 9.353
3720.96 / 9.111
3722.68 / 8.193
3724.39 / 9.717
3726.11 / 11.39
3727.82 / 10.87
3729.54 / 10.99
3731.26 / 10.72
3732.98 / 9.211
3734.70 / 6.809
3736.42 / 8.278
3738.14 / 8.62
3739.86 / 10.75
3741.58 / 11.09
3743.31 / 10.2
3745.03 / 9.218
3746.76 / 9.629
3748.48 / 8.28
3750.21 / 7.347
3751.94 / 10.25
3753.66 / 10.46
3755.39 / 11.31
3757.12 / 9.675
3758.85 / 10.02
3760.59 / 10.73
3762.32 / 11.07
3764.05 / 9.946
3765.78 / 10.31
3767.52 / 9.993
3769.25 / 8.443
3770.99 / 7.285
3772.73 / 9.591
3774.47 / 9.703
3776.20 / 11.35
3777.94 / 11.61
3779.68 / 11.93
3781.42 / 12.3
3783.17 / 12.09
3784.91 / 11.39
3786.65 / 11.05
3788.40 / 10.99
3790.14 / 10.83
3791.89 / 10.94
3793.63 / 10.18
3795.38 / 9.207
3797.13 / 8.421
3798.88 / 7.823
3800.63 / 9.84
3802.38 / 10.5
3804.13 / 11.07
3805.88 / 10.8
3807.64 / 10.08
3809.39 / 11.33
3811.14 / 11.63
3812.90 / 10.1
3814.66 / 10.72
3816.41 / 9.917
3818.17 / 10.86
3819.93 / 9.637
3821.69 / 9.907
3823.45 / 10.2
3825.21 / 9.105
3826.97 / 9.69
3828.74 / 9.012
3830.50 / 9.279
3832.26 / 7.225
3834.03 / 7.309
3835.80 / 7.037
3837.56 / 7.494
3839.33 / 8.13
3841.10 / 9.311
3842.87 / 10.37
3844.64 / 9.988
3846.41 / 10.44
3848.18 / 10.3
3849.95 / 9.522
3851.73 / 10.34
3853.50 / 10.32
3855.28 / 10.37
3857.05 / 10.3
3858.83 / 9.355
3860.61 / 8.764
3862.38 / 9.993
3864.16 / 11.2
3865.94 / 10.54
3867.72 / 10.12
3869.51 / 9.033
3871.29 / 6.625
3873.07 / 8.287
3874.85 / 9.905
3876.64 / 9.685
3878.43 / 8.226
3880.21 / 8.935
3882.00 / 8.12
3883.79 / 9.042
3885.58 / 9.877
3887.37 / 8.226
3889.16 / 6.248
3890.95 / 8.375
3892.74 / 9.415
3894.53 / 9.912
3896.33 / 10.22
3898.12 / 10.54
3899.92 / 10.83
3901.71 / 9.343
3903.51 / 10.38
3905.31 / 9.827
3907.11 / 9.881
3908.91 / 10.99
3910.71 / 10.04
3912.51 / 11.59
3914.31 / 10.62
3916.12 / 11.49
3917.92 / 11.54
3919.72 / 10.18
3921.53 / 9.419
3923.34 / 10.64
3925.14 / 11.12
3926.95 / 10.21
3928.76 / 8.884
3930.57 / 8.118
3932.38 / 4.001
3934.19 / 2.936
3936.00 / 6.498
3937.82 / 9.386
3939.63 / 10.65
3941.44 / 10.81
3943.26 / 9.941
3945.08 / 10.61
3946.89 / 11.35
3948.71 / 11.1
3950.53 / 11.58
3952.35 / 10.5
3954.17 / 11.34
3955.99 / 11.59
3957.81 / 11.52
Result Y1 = 55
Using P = 11.93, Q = 4.6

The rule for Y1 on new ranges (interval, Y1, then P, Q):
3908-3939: 100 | 11.59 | 8.7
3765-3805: 62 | 12.3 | 5.0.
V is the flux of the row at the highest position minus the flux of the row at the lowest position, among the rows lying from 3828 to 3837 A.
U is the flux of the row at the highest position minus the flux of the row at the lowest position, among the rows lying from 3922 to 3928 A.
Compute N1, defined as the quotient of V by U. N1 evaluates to 4.59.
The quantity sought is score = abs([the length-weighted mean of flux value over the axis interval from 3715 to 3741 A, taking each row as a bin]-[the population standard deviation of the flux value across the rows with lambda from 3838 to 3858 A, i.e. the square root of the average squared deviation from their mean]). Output 9.04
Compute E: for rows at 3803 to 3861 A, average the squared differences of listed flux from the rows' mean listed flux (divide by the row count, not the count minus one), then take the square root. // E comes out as 1.15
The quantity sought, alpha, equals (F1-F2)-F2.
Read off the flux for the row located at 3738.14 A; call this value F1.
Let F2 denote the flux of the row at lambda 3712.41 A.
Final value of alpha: -11.6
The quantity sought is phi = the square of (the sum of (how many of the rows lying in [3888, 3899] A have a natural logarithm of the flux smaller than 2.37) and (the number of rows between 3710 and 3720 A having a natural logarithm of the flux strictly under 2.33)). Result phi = 81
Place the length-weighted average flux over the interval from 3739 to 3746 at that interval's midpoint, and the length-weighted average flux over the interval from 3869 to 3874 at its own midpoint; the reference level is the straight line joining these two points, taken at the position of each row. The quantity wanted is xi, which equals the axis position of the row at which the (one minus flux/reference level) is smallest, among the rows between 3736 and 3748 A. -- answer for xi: 3741.58 A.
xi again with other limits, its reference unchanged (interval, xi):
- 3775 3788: 3781.42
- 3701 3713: 3702.16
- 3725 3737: 3726.11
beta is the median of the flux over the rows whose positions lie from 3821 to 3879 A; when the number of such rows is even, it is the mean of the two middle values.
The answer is 9.7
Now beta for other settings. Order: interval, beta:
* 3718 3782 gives 10.0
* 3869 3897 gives 9.0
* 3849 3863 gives 10.1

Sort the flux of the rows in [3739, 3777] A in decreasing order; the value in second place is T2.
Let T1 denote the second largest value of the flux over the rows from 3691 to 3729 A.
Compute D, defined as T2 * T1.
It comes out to 130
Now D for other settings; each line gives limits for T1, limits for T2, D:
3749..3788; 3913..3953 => 140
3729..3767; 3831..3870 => 117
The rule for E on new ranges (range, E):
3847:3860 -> 0.40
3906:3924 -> 0.72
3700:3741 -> 1.25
